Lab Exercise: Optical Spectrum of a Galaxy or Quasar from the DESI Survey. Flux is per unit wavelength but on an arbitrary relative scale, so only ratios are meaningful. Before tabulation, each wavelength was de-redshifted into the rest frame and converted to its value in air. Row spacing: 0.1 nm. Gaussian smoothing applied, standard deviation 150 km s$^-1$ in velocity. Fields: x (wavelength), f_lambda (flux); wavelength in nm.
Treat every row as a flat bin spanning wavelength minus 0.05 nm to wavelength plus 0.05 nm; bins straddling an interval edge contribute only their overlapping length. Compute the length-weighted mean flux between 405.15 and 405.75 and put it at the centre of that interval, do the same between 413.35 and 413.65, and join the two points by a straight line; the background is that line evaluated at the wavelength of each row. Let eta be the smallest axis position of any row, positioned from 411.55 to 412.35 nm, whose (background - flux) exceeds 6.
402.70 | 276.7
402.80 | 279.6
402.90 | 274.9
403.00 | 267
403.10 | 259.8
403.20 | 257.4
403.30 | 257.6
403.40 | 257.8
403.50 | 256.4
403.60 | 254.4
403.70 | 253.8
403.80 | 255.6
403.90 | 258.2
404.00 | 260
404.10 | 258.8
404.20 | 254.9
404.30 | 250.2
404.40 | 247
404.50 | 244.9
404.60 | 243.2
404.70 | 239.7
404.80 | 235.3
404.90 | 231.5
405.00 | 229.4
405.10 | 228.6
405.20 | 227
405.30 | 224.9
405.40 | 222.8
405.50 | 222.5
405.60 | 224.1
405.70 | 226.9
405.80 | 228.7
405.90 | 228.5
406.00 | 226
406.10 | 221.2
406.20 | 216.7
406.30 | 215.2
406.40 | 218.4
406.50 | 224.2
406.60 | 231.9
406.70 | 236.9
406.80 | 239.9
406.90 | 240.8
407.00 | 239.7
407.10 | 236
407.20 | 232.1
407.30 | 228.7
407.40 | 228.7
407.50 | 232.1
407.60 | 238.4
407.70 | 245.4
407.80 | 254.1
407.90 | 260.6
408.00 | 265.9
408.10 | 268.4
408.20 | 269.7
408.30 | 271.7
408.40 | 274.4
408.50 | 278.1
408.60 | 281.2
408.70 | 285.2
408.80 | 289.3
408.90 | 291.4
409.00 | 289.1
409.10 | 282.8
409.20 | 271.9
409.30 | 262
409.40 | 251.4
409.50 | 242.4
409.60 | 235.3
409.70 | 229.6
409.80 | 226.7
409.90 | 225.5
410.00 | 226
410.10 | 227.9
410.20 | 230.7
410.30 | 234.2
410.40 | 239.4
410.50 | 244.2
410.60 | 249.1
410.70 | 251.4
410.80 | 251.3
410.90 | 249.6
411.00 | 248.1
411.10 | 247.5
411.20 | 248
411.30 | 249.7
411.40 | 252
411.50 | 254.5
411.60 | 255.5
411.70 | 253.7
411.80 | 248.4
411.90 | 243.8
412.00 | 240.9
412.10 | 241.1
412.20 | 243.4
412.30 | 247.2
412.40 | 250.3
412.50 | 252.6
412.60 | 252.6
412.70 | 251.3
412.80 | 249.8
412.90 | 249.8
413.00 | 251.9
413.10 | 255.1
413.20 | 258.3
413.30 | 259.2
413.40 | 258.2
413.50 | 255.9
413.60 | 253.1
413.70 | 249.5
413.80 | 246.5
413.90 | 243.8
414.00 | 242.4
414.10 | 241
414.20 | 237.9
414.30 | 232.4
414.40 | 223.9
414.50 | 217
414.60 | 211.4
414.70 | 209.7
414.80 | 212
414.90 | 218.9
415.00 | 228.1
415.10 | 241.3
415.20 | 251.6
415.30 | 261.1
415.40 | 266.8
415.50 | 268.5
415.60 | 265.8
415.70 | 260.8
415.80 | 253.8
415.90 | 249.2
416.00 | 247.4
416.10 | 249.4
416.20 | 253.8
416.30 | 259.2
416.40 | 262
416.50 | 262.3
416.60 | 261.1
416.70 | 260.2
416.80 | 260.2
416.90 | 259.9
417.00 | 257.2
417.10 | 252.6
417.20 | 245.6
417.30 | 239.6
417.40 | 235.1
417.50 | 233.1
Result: 412.00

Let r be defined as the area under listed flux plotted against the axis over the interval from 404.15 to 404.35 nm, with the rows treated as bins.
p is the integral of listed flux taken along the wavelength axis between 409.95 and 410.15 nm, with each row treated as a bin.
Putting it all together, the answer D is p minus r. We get -5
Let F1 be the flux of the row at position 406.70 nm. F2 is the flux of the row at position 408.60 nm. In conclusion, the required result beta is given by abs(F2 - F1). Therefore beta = 44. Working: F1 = 236.9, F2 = 281.2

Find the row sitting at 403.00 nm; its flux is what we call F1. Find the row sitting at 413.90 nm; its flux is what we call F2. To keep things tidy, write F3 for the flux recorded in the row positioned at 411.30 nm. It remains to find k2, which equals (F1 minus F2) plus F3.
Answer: 273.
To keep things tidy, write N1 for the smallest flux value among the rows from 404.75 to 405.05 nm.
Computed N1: 229.4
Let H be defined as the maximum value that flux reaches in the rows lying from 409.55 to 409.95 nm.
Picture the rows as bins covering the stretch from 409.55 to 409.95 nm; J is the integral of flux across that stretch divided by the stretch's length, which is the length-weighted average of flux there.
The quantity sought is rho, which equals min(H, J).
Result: 229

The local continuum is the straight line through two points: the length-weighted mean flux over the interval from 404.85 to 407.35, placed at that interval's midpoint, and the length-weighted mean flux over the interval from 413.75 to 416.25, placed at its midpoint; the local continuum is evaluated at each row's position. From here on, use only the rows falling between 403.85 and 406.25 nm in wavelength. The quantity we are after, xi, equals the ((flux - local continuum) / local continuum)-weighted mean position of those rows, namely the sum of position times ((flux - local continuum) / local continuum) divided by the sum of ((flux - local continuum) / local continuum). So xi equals 404.03 nm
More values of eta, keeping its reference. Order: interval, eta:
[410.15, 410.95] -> 410.20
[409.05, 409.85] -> 409.70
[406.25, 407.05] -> 406.30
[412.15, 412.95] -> 412.20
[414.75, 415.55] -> 414.80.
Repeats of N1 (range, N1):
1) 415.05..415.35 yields 241.3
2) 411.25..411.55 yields 249.7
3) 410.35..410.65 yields 239.4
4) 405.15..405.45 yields 222.8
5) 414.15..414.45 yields 223.9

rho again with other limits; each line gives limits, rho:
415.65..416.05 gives 253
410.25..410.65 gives 242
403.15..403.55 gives 257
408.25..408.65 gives 276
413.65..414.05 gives 246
